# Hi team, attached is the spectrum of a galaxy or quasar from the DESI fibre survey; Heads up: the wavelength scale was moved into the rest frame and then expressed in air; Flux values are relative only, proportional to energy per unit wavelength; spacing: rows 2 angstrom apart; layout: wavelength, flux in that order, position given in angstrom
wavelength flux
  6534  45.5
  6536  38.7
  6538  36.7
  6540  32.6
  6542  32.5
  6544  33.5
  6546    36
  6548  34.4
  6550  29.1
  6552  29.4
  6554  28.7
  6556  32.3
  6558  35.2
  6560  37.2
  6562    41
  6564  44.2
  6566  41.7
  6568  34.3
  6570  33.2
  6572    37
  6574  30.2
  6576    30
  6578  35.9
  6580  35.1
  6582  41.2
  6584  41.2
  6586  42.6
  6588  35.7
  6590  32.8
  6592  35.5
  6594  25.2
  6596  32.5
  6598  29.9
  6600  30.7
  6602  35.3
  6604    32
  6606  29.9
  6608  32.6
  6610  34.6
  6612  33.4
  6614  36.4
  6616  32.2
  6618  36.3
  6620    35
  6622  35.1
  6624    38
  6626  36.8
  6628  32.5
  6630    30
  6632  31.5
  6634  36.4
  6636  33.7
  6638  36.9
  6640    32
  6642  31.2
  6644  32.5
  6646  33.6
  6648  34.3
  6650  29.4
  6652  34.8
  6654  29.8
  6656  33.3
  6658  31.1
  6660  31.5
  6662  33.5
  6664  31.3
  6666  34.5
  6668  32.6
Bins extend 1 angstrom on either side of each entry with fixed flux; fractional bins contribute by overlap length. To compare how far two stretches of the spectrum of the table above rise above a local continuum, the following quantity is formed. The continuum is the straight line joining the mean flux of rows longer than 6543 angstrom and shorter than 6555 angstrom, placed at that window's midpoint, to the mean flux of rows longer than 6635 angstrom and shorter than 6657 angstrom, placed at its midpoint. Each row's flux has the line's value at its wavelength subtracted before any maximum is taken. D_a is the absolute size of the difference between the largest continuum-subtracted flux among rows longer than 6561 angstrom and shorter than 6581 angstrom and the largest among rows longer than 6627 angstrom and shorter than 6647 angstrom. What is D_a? 8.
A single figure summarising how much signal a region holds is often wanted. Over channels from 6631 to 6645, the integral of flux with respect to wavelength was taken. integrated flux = 468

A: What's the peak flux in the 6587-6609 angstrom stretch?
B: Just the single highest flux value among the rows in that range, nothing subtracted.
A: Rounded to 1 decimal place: 35.7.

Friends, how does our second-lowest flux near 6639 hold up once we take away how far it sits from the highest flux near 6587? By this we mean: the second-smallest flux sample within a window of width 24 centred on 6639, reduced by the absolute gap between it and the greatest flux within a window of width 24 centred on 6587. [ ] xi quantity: 17.4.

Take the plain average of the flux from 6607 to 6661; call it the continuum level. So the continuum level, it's 33.5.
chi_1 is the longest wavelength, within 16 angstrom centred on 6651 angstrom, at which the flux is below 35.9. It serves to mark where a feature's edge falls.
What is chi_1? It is 6658 angstrom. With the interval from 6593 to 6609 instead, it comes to 6608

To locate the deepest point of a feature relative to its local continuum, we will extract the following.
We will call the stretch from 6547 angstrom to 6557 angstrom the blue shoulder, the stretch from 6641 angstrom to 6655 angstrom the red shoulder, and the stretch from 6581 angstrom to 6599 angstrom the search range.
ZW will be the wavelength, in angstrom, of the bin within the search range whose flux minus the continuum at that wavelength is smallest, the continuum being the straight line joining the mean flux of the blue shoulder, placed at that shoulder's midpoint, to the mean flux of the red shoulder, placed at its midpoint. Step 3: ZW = 6594 angstrom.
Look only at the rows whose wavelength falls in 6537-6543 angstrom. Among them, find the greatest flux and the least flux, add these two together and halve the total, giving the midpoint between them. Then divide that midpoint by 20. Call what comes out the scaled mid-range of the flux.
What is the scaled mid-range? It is 1.73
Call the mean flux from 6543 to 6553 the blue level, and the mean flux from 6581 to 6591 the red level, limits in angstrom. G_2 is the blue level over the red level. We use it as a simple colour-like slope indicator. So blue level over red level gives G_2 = 0.84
